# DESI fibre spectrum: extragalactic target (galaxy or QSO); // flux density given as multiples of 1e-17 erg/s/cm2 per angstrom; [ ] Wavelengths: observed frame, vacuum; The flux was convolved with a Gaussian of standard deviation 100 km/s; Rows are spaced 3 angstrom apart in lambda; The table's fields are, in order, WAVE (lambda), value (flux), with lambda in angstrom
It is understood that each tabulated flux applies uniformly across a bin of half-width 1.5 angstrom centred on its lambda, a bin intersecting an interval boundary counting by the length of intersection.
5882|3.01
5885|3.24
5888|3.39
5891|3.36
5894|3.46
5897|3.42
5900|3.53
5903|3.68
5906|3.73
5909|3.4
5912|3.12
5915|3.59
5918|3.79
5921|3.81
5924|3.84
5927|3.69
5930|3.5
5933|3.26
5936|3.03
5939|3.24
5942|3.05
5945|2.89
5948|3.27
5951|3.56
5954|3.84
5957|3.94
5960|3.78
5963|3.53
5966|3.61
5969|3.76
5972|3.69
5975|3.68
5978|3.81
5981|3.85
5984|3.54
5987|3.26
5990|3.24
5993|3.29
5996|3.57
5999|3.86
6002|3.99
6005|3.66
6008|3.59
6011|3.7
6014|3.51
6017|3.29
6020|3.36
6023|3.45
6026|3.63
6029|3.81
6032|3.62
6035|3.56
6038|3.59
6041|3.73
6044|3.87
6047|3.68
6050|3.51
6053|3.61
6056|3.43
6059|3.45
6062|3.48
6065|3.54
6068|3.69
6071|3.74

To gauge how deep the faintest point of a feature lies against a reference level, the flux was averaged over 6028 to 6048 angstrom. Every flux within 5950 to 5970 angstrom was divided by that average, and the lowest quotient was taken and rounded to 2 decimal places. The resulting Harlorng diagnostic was 0.96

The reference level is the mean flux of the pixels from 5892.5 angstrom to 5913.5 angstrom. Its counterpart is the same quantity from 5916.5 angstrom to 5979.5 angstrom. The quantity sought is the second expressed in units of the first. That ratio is 1.02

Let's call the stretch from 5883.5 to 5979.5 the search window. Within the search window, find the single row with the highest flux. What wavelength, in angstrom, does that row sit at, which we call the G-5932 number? 5957 angstrom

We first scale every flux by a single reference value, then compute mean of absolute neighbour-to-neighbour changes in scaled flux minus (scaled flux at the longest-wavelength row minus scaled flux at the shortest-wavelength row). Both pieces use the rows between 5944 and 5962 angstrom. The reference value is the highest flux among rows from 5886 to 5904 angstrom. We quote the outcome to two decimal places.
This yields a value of -0.18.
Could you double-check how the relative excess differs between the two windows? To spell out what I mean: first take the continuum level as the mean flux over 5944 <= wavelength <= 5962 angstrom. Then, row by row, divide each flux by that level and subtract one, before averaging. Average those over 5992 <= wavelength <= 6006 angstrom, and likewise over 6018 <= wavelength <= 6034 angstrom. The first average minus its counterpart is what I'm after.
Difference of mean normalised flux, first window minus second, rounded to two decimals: 0.03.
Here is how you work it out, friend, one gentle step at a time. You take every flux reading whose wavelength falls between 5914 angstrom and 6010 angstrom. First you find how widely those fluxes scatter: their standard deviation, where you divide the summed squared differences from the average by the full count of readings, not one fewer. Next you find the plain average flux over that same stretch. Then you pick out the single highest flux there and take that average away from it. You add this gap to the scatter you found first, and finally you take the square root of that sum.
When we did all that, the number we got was 0.84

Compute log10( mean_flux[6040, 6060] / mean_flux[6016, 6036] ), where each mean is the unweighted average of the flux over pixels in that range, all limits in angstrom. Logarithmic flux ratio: 0.01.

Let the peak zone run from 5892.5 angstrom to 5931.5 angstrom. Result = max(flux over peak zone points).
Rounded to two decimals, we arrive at 3.84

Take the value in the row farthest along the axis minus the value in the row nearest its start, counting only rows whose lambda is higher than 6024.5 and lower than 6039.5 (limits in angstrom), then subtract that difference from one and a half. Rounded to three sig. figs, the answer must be 1.54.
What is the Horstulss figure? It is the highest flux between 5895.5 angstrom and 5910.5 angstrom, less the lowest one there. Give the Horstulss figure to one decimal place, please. 0.3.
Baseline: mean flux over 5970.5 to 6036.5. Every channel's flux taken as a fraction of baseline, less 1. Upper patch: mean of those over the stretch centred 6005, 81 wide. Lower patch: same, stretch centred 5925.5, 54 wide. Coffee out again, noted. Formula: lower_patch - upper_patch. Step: -0.047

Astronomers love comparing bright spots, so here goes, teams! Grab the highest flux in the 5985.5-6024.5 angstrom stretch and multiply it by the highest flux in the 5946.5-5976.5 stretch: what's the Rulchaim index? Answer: 15.7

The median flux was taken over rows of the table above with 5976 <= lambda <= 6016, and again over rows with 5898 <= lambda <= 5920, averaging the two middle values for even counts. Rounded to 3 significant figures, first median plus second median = 7.18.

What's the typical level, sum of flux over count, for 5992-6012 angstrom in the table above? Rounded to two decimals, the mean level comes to 3.67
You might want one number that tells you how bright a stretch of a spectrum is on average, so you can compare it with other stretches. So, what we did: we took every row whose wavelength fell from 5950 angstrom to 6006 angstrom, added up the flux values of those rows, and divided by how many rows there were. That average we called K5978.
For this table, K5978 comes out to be 3.66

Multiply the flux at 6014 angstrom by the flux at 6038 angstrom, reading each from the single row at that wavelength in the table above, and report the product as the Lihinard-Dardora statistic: 12.6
